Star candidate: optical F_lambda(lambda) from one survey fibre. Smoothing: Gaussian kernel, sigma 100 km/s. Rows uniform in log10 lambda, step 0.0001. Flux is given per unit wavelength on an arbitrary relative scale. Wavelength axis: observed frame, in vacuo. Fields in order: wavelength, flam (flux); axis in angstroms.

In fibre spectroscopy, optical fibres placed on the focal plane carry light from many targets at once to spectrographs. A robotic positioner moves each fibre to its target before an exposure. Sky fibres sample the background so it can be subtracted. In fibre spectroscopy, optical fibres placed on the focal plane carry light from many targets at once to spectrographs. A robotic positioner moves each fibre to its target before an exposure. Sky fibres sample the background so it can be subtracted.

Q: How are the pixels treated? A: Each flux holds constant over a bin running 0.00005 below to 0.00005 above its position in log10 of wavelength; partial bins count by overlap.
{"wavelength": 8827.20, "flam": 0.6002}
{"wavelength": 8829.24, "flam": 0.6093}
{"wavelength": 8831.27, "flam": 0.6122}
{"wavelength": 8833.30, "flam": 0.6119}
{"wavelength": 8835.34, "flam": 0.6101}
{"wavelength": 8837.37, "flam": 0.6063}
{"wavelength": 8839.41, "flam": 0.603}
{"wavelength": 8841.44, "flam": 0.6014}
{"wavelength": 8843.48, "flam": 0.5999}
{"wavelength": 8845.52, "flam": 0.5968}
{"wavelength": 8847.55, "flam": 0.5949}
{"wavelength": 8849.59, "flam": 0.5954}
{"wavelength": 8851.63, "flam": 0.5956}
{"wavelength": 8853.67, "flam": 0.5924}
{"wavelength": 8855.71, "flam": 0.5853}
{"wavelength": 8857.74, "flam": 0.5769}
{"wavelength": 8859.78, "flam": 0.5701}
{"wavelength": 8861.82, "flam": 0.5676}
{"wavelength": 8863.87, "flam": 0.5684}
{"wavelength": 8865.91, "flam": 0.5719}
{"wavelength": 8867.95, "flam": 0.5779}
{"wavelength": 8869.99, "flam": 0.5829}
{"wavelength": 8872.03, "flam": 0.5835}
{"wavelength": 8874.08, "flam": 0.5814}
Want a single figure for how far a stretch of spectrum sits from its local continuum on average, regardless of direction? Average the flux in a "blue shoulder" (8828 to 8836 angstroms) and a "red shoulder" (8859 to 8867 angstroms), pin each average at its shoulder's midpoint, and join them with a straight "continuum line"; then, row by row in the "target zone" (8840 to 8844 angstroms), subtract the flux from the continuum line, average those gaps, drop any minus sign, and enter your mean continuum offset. 0.004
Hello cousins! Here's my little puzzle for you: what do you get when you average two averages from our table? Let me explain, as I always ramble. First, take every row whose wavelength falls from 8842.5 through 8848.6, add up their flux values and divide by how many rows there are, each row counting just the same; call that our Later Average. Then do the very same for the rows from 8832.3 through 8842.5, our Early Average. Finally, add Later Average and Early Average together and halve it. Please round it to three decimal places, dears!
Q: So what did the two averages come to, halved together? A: 0.602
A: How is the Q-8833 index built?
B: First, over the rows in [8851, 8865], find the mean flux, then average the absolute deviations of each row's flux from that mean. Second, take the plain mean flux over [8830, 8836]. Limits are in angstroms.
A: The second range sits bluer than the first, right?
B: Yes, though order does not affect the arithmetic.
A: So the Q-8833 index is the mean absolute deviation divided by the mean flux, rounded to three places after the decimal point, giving 0.016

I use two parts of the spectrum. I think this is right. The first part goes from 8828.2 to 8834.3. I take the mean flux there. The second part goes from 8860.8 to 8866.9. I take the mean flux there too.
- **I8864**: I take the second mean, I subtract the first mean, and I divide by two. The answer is -0.021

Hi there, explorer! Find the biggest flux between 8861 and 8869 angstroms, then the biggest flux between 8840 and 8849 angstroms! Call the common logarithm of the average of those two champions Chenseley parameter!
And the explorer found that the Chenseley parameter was -0.229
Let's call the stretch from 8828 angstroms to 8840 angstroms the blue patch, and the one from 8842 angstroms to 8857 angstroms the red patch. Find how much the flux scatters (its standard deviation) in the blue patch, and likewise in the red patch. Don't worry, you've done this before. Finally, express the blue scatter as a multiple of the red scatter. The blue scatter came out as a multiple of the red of 0.8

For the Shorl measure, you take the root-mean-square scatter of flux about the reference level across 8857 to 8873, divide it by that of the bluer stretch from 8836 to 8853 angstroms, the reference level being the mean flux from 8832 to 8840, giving 3.5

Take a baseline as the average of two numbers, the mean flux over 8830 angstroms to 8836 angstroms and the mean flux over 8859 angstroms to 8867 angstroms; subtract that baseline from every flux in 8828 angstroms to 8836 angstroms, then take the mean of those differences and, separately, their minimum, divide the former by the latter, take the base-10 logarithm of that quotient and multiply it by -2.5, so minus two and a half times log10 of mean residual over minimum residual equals -0.1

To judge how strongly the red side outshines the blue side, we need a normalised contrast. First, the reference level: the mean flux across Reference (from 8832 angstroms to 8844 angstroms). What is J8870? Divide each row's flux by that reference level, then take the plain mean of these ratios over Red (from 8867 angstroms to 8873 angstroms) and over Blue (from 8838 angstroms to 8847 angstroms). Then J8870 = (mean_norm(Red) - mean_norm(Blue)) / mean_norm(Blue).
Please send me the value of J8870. -0.031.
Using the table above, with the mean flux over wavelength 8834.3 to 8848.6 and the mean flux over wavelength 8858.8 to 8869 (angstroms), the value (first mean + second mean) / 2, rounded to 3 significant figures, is 0.586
